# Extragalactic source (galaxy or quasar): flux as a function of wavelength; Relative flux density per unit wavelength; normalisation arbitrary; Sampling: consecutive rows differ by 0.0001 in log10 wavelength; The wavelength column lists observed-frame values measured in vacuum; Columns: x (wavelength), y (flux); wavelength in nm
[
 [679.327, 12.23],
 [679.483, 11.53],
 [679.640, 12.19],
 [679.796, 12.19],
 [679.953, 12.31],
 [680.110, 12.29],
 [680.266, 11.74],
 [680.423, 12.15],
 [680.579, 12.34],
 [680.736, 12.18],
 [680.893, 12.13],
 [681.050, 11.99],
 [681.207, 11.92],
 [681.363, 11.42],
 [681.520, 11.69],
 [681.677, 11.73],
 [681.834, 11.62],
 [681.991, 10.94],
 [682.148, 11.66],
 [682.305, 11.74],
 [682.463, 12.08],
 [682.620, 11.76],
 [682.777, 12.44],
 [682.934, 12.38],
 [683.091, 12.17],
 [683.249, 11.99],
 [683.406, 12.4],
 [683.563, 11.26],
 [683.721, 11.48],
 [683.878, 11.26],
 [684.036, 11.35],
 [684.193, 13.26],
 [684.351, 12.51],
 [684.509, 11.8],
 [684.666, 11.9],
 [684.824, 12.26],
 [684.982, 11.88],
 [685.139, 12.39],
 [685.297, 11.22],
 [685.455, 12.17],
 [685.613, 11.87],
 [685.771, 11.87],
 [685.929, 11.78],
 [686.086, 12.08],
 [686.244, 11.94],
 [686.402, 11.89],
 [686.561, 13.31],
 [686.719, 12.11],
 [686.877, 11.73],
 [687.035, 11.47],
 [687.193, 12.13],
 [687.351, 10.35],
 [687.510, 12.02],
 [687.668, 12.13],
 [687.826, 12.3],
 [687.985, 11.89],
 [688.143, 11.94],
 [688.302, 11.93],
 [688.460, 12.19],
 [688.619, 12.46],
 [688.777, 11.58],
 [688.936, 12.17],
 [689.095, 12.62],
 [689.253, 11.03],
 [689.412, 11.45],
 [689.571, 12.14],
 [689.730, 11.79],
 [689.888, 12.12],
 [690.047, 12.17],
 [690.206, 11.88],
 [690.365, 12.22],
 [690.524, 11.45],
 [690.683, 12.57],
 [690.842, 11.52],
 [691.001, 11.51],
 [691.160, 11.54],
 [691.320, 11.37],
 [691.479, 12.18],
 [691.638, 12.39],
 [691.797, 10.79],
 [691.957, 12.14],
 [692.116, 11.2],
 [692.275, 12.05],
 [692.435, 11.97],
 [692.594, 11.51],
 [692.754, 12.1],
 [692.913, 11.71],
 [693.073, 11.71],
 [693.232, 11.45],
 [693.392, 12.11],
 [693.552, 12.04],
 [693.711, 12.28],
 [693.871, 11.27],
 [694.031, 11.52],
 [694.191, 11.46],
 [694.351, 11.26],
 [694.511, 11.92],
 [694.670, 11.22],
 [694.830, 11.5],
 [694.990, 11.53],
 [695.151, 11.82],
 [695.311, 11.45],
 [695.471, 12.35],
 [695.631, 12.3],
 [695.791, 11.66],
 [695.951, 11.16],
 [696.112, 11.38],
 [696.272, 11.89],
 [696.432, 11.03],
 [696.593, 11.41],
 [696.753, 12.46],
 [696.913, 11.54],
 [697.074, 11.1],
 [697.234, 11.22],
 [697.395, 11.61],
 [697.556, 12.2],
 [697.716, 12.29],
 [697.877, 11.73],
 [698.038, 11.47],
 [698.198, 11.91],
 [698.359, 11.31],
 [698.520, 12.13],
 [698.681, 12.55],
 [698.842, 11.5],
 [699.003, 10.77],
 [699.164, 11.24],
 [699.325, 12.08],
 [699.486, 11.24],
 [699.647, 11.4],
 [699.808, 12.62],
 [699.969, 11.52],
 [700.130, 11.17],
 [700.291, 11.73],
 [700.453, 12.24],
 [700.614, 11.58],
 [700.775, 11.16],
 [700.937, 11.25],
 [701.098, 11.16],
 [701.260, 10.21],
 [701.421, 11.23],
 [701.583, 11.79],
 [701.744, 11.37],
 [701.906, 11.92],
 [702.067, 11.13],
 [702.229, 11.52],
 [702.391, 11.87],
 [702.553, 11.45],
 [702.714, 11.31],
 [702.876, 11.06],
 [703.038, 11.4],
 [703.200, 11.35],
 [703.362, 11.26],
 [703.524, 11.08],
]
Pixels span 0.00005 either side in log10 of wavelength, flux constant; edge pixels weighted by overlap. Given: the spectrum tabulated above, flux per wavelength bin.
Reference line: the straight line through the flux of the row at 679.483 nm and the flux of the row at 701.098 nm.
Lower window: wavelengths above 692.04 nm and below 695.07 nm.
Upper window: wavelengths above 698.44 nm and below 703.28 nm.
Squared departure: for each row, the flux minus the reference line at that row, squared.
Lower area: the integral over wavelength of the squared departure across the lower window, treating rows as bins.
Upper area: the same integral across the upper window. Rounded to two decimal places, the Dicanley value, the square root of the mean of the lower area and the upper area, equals 1.11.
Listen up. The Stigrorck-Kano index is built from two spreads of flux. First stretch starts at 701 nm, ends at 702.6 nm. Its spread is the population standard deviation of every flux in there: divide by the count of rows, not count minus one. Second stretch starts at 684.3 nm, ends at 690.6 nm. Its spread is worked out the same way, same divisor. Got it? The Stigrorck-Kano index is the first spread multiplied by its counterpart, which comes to 0.220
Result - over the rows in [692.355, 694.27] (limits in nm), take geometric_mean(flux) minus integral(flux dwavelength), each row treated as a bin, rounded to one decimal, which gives -10.8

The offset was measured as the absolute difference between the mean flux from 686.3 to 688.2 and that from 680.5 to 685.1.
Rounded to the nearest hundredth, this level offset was 0.02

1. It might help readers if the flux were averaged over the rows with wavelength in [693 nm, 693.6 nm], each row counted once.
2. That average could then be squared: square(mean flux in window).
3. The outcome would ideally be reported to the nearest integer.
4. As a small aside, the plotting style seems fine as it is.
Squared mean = 140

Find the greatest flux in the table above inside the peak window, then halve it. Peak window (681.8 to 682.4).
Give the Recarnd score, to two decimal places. 5.87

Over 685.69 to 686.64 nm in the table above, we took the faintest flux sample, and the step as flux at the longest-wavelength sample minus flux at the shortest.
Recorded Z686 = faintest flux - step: 10.3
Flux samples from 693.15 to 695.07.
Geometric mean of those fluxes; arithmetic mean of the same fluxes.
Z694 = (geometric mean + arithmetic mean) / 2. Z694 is 11.6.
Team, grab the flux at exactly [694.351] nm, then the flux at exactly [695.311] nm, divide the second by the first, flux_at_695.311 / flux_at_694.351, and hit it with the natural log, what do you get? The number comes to 0.02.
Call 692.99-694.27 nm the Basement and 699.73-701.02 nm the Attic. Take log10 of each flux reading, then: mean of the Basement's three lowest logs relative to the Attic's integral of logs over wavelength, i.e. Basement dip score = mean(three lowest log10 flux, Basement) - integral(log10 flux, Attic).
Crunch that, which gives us -0.319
